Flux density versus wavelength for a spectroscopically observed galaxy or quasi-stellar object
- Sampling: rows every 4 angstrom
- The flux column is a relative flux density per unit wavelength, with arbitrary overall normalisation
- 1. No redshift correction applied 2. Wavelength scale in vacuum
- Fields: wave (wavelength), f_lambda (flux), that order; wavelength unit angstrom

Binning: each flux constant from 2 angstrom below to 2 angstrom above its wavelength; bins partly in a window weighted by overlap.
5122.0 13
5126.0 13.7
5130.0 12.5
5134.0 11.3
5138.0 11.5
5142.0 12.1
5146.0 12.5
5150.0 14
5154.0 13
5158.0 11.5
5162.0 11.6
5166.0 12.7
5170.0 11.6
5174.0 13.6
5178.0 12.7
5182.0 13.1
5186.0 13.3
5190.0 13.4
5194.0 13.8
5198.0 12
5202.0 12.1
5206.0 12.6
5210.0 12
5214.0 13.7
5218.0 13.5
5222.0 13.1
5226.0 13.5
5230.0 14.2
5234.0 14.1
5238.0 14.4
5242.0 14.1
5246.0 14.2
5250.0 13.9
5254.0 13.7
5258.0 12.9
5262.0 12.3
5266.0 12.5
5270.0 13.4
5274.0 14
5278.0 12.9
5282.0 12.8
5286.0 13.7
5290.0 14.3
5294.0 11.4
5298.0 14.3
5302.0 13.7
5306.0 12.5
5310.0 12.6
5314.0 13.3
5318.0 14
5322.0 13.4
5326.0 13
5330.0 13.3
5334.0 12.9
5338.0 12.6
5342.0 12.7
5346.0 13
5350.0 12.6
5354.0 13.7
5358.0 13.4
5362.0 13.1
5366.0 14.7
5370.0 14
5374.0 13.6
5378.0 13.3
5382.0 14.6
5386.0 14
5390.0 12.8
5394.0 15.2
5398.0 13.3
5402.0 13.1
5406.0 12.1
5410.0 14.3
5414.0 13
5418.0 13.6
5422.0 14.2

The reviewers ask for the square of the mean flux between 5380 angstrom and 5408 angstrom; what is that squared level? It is 185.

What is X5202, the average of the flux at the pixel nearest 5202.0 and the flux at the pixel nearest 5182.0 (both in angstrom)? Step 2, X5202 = 12.6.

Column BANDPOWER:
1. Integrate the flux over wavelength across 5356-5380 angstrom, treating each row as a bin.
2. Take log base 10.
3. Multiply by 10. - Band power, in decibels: 25.2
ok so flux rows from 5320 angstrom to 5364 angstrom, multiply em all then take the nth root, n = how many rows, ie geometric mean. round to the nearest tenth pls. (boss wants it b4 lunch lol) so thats 13.1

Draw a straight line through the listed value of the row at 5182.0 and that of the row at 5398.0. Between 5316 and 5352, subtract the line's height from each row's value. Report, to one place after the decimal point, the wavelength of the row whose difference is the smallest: 5350.0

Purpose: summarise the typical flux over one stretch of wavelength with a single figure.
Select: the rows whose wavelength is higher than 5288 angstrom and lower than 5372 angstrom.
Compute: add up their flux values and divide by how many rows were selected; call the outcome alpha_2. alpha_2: 13.3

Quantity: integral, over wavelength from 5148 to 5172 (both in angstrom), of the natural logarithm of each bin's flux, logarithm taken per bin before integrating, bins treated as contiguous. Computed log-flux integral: 60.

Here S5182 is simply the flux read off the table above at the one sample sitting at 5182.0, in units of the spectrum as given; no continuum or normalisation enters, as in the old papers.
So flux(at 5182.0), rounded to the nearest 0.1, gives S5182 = 13.1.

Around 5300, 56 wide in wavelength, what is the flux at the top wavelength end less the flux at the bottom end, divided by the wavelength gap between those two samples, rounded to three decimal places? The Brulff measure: -0.019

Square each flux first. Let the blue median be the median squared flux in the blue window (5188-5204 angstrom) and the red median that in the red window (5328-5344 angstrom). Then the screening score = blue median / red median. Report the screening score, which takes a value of 0.99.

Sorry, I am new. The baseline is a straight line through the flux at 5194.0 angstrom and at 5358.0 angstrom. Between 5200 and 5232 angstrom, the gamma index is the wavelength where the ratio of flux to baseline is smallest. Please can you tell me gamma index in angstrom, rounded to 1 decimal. 5210.0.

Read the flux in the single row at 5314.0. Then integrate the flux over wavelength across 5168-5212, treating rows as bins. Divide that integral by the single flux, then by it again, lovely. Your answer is 3.2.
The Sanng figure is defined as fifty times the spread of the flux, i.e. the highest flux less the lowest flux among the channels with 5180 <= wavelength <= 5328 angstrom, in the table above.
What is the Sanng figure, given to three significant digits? 150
